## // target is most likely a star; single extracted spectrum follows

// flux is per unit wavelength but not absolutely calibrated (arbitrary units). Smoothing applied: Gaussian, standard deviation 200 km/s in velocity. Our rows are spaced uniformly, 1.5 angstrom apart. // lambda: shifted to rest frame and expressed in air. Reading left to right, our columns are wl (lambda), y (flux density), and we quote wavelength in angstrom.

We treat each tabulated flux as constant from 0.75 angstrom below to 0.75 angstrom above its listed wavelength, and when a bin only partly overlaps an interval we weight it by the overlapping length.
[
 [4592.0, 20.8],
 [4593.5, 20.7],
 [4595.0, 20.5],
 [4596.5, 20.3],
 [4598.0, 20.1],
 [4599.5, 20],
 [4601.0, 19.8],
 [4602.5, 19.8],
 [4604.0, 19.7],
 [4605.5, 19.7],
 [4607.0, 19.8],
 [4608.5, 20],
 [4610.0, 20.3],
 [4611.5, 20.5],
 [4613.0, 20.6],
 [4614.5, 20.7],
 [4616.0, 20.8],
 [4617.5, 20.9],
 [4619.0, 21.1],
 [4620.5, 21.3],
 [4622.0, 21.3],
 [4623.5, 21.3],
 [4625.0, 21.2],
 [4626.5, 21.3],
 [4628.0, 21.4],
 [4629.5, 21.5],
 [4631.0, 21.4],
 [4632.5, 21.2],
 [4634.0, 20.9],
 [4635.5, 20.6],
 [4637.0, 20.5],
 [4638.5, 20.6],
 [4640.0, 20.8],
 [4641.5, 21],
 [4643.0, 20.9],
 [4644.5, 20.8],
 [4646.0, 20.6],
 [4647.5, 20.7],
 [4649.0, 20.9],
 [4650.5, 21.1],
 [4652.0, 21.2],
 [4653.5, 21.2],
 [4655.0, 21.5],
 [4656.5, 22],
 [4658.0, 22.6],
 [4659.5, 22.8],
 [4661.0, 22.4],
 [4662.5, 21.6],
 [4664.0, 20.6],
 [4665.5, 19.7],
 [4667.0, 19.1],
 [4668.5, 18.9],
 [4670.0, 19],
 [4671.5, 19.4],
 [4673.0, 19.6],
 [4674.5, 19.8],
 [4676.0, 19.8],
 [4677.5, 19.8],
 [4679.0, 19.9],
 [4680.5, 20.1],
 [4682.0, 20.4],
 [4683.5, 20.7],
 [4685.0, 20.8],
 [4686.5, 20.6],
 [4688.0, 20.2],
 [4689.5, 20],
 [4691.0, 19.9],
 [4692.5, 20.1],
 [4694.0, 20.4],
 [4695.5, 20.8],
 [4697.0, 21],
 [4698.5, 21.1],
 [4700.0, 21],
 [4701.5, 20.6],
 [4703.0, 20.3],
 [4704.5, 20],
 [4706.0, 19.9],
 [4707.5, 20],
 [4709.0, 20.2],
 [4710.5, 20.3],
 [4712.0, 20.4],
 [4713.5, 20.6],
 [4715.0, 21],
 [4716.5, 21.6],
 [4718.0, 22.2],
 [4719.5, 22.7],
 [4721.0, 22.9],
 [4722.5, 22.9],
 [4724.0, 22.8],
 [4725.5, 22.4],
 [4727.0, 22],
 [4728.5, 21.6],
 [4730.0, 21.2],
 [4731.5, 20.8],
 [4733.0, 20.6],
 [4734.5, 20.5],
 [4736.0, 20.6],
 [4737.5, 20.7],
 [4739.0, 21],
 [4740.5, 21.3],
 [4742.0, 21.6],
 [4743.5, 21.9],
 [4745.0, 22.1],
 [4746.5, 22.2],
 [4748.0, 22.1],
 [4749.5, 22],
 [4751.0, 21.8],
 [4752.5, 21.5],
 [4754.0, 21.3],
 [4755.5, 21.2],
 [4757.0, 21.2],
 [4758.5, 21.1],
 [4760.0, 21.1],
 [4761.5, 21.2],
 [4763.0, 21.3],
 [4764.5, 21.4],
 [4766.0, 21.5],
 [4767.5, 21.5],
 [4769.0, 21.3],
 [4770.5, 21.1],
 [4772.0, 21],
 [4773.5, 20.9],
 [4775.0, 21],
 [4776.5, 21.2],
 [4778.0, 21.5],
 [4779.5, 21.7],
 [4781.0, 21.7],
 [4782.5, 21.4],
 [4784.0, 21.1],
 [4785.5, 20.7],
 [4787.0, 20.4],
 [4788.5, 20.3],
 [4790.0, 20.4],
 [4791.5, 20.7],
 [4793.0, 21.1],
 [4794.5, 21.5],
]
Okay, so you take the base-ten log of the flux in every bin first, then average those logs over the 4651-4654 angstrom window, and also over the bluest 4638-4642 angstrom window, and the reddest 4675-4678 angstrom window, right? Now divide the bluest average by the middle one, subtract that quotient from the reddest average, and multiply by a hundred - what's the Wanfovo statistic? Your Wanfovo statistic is 30.3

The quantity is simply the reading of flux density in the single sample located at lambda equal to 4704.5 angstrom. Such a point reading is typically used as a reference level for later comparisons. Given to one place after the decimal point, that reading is 20.0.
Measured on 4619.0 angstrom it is 21.1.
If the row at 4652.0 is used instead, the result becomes 21.2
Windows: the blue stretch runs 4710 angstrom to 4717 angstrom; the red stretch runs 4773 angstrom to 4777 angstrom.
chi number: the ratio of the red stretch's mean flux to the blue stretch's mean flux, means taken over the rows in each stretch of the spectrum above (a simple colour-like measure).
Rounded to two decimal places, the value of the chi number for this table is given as 1.01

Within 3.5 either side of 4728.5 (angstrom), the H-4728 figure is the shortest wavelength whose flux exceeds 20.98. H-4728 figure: 4725.5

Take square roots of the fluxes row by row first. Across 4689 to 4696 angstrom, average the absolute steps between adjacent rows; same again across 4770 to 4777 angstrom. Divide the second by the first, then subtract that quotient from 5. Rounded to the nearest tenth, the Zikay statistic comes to 4.5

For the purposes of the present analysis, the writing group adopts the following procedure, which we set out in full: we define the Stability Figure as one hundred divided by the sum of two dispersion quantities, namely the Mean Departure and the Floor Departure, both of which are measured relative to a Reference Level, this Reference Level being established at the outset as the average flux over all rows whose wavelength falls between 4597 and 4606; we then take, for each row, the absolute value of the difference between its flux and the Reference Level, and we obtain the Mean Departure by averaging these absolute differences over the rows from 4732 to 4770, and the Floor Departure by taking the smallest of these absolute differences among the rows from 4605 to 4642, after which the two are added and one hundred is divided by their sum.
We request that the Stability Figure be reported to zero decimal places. 64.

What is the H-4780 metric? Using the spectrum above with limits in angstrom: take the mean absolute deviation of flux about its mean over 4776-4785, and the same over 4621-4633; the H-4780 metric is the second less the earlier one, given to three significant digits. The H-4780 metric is -0.119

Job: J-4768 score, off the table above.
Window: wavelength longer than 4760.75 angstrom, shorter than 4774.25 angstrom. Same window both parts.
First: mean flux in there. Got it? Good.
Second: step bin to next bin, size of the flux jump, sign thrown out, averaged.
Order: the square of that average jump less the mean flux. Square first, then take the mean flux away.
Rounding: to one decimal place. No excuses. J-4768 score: -21.2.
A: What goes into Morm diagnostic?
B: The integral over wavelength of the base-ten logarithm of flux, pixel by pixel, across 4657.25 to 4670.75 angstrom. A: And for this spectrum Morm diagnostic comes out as 18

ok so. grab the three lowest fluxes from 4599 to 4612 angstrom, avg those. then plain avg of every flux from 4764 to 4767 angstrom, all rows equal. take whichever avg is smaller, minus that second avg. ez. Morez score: -1.7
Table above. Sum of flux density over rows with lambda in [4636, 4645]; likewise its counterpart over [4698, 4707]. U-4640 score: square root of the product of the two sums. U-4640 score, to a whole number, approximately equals 124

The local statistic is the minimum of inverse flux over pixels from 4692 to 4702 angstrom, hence 0.0474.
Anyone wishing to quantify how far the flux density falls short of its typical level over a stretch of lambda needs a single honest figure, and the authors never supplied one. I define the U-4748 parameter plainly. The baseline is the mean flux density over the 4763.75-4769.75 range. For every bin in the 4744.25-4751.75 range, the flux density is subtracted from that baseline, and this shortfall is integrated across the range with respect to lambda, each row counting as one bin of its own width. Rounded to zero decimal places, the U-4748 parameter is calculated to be -5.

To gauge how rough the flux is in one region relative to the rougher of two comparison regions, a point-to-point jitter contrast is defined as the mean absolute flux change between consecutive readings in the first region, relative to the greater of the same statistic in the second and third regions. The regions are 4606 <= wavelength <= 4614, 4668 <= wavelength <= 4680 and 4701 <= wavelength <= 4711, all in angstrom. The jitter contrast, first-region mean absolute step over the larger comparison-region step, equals 1.1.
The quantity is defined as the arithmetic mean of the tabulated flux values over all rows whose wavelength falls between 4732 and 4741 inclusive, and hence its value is 20.8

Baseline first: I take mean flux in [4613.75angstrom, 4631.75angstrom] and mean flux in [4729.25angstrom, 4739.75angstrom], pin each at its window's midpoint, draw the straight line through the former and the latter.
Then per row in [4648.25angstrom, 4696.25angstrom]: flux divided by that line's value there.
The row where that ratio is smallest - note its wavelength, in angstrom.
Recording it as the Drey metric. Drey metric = 4668.5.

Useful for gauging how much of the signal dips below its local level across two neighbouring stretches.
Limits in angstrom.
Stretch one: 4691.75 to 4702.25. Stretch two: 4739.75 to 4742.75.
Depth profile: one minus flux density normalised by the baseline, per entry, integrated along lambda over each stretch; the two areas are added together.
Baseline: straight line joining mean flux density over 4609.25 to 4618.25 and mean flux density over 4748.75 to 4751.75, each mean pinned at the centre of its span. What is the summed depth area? 0.39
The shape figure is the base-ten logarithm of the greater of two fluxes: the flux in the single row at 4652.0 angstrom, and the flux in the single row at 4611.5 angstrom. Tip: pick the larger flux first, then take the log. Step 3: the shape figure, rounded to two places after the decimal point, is 1.33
